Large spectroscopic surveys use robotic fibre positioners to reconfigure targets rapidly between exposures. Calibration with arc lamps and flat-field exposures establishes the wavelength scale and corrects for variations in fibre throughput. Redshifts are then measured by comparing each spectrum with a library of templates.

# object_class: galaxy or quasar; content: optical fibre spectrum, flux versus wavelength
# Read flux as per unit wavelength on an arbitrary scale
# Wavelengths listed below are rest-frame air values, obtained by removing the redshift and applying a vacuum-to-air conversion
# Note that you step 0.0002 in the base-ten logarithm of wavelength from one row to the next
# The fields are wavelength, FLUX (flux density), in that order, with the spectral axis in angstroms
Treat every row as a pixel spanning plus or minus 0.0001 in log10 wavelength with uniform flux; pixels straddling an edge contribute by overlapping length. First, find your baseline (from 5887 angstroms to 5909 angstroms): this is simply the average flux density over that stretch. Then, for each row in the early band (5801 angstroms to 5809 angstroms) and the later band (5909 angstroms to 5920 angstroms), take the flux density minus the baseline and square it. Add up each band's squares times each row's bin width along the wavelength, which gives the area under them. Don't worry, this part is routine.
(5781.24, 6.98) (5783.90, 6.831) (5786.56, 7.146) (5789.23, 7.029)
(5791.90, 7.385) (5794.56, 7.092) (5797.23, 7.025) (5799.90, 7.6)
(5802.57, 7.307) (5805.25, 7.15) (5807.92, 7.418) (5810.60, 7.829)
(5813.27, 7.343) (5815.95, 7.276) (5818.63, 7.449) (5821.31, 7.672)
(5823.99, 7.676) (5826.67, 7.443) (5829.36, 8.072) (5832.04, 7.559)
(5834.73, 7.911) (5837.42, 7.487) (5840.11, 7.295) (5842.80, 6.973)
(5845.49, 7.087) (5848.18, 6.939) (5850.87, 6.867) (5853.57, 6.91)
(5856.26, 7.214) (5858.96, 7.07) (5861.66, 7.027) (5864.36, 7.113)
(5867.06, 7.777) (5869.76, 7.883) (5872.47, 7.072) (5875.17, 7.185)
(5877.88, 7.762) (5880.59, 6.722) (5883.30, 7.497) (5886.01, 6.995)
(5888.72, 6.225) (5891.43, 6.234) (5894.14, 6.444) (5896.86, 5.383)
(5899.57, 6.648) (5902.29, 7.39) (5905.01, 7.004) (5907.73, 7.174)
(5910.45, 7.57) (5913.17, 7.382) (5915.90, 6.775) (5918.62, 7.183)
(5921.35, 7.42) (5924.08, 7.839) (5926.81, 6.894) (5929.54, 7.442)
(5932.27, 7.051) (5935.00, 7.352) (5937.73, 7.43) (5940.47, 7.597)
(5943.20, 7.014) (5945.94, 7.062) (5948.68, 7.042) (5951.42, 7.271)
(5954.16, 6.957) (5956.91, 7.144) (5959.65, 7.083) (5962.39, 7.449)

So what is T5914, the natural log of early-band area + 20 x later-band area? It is 4.78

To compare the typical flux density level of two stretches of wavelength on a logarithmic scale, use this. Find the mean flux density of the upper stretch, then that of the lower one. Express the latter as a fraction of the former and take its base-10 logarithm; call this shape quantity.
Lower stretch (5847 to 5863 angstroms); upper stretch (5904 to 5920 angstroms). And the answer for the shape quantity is -0.011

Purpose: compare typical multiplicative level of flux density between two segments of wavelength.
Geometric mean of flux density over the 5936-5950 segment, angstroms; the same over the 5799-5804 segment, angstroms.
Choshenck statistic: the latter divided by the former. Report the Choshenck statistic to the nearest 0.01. 1.03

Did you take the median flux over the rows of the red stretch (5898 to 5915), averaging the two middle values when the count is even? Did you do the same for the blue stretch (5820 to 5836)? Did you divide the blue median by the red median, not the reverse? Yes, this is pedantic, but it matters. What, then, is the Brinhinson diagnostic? 1.05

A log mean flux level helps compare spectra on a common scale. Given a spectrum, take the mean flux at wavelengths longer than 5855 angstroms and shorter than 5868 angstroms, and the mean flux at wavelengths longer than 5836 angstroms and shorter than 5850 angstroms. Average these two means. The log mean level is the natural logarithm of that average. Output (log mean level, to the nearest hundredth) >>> 1.97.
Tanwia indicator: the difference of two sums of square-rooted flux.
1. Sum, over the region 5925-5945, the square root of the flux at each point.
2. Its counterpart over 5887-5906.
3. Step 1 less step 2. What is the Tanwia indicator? 1.1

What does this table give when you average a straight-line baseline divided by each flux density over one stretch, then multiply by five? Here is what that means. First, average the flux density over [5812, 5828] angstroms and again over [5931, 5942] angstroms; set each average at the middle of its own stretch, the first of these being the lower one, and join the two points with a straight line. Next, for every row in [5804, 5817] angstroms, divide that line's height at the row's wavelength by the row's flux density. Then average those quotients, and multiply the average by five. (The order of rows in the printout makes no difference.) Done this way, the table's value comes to 5.06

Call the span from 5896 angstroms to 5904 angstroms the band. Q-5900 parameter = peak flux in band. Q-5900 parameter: 7.39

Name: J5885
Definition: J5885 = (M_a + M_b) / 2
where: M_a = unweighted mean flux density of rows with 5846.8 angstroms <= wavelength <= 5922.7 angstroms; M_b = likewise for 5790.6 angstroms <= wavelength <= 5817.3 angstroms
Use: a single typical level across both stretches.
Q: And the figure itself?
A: 7.19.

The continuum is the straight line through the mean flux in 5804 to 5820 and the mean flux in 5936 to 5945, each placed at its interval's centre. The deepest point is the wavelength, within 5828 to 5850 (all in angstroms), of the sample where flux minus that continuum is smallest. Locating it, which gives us 5848.18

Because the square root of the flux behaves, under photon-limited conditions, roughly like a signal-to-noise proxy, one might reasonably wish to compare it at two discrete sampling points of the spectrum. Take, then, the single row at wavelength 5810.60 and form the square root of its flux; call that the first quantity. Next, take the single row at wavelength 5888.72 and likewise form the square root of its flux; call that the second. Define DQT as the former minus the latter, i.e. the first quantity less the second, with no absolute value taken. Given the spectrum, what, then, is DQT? 0.30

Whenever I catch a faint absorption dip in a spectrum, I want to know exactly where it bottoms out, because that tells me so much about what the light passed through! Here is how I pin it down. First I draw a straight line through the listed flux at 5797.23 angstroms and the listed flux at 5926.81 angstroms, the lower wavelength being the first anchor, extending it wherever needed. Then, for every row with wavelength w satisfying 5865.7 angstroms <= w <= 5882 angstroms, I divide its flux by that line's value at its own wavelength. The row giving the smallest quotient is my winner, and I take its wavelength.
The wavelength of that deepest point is 5880.59 angstroms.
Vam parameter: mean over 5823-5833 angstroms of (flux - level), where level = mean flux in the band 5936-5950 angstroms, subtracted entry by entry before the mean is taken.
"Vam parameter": 0.46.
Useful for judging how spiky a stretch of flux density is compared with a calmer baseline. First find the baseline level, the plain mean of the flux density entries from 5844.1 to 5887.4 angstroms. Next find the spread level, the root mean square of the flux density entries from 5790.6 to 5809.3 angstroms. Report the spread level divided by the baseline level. 1.01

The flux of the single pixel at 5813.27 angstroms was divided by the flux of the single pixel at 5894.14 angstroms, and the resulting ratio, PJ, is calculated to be 1.14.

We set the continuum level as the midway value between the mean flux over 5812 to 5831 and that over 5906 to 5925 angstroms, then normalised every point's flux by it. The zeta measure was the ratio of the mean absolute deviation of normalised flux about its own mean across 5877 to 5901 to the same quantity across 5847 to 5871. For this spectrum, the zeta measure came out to 1.8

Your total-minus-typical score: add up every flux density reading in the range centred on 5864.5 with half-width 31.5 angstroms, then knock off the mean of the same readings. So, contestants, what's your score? 157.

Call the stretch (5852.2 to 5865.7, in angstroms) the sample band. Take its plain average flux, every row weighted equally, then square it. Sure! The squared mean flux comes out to 50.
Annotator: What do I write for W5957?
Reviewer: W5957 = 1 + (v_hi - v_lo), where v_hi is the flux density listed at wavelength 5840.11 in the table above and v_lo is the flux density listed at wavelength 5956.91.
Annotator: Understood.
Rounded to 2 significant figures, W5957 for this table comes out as 1.2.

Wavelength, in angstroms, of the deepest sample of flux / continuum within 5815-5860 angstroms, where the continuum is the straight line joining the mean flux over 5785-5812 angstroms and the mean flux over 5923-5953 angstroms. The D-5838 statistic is 5850.87 angstroms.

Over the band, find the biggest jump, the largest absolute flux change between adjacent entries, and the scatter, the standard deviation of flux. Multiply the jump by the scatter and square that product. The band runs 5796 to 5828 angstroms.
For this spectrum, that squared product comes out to 0.02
